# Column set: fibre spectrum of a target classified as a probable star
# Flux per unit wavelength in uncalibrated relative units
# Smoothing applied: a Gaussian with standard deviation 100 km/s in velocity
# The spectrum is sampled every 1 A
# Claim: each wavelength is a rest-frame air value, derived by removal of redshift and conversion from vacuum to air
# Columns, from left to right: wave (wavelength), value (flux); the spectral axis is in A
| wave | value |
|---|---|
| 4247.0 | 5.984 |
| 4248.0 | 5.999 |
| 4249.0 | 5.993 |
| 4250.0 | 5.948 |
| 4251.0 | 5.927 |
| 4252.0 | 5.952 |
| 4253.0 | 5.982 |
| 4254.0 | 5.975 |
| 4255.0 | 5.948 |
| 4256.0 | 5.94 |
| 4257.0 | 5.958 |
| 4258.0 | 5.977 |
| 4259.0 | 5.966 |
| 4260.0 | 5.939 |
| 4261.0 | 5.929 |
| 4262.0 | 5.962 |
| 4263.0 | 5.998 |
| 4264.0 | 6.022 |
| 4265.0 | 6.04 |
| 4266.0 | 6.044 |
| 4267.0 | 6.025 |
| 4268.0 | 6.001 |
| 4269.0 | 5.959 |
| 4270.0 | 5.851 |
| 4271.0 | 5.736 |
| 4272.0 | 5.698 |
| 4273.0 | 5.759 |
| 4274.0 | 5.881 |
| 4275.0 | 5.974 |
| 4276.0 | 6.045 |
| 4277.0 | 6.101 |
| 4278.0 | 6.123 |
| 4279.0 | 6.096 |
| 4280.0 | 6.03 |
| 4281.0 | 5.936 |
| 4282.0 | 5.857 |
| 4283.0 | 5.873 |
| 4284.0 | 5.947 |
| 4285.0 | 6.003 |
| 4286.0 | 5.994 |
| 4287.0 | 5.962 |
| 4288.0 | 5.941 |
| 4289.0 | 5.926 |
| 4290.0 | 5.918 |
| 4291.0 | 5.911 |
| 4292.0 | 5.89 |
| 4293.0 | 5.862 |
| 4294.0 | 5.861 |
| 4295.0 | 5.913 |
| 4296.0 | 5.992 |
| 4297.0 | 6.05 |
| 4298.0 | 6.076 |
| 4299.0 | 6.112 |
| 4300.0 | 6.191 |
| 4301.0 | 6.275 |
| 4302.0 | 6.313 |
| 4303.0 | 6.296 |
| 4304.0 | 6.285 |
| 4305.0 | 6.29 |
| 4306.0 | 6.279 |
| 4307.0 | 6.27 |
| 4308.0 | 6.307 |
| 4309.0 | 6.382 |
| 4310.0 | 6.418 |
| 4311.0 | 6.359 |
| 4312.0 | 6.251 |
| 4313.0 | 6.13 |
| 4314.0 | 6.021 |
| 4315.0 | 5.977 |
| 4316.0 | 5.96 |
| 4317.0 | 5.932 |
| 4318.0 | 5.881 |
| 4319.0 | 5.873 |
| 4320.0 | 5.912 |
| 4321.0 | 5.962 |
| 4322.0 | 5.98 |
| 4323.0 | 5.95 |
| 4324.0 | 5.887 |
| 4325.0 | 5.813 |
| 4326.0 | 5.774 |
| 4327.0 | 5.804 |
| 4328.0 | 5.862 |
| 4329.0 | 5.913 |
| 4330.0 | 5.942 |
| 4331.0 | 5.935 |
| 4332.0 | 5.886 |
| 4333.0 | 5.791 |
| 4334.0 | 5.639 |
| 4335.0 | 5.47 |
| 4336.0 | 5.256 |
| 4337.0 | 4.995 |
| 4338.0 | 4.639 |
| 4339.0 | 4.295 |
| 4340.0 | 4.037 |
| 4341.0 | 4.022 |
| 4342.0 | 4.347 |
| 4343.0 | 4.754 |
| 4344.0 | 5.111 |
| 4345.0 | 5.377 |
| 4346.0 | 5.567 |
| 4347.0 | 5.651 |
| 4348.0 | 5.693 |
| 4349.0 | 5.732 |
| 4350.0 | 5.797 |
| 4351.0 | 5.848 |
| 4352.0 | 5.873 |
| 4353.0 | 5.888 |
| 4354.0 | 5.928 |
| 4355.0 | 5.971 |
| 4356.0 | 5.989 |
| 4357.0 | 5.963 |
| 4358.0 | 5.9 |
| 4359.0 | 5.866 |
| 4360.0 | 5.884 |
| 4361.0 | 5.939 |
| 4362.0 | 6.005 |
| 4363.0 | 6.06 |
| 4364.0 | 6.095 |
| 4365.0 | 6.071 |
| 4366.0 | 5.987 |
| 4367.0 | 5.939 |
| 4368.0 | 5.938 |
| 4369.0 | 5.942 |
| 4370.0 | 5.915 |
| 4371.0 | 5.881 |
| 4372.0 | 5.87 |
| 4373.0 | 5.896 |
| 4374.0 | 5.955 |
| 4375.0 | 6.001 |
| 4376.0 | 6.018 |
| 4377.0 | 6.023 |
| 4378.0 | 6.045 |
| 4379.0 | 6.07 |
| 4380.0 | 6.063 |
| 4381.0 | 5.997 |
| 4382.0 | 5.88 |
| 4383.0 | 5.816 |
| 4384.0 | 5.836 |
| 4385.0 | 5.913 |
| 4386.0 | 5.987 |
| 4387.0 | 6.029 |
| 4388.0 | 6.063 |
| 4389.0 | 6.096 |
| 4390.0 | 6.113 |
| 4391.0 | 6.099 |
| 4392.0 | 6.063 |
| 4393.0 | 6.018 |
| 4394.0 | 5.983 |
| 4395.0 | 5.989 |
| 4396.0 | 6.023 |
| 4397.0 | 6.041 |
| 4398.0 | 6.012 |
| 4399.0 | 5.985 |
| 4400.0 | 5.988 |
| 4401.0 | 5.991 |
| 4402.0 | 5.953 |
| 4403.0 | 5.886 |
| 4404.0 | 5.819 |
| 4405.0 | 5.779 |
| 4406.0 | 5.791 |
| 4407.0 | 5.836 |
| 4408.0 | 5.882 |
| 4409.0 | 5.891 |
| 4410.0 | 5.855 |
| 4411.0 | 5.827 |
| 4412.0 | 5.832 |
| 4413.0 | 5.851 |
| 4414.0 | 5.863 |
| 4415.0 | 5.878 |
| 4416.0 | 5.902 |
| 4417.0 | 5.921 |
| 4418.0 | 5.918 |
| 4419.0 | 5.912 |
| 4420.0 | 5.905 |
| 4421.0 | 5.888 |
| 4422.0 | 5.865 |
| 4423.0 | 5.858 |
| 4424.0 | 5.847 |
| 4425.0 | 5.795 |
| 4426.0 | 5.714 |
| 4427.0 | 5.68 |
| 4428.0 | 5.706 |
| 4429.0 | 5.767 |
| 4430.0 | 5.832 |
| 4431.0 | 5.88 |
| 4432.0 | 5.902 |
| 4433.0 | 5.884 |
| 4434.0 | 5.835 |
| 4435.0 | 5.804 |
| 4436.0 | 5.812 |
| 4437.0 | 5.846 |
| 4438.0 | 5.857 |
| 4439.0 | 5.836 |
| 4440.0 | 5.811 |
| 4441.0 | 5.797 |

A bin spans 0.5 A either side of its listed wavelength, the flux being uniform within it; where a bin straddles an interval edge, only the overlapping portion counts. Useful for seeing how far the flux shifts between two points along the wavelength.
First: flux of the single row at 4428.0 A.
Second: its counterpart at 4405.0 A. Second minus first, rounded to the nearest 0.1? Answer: 0.1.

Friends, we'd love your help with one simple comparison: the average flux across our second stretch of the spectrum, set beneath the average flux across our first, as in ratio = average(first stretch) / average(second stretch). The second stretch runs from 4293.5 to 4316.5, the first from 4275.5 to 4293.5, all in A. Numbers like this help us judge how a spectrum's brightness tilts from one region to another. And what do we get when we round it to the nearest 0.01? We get 0.97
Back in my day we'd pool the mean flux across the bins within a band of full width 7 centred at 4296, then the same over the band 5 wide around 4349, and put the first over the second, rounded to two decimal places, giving 1.04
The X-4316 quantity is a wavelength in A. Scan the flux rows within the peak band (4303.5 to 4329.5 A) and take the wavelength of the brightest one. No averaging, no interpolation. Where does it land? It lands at 4310.0 A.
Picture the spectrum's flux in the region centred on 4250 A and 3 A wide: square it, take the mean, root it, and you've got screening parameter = 5.96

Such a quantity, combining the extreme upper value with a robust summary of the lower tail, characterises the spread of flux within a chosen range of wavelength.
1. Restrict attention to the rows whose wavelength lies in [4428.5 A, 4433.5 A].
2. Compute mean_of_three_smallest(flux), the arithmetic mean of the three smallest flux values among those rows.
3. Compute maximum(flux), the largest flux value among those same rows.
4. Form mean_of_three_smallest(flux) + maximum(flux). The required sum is 11.7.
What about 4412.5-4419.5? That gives 11.8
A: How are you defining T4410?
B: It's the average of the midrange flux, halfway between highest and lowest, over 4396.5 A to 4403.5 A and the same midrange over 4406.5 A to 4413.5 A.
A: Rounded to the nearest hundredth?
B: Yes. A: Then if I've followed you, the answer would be 5.91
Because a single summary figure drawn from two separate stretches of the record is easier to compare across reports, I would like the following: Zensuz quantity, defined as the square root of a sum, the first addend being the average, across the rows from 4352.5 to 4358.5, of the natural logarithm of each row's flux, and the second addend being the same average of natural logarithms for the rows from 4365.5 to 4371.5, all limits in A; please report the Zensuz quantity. 1.89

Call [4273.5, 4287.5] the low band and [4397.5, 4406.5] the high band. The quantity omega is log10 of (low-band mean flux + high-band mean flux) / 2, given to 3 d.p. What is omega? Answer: 0.774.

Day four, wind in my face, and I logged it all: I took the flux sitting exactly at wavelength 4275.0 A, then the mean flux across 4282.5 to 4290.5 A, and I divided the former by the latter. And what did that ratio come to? 1.00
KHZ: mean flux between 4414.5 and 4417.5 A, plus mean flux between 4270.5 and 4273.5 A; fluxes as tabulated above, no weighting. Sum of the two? 11.6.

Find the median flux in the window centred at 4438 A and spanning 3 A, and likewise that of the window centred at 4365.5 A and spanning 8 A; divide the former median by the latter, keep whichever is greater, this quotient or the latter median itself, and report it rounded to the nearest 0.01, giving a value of 6.00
